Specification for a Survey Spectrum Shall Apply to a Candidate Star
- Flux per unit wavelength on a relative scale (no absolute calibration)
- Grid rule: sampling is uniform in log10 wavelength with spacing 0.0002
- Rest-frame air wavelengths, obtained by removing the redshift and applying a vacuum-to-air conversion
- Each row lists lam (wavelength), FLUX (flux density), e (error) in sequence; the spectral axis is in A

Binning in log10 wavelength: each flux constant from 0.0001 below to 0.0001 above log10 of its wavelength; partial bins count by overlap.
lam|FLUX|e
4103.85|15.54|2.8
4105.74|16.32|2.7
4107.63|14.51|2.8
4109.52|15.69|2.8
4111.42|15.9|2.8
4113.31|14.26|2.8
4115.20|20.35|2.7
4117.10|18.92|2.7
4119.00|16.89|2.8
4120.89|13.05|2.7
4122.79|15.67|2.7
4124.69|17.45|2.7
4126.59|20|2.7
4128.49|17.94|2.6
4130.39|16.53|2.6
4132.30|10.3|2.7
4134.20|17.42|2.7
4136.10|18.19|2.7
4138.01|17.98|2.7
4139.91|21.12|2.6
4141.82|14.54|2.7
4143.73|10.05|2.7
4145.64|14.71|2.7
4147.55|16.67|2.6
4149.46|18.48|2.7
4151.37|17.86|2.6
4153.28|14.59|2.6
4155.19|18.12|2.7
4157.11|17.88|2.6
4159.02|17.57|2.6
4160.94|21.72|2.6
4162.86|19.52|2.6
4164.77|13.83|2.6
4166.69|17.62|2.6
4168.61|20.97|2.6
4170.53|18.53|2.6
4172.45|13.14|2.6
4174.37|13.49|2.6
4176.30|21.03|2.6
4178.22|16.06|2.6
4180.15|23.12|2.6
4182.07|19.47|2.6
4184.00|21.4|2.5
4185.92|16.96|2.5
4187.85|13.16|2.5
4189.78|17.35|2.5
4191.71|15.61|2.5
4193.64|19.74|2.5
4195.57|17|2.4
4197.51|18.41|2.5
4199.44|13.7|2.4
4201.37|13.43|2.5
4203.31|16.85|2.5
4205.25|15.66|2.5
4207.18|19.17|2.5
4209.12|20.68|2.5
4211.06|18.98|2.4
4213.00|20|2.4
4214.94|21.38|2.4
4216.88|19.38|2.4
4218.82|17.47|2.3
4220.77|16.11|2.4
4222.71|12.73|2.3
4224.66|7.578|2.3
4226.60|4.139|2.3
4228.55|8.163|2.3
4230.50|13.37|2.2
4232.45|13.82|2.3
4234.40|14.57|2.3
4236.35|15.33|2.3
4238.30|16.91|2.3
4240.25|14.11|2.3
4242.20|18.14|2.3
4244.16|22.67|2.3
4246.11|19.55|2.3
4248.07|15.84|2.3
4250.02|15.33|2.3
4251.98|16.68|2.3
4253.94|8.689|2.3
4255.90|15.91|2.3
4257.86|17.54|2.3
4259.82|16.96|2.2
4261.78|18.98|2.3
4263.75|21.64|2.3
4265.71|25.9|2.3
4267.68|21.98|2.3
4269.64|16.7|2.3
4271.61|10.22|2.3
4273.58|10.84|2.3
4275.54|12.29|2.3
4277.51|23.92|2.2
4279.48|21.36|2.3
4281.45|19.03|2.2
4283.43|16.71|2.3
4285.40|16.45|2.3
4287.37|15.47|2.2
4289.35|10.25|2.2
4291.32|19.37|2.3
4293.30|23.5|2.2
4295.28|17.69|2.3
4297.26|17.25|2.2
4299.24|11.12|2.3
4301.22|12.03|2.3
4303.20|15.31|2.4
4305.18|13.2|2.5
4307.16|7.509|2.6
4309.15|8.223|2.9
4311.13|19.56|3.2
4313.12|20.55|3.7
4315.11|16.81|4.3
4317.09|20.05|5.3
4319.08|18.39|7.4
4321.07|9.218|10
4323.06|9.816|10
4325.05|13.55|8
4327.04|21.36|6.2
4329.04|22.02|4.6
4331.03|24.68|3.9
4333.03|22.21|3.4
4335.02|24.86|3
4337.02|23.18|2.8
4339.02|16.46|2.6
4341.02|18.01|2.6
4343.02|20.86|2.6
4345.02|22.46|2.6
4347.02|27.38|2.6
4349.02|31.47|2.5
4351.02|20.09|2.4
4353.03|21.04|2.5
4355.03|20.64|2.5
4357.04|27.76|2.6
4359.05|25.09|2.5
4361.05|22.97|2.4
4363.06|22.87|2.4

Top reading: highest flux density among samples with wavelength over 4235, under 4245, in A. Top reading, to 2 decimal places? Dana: 22.67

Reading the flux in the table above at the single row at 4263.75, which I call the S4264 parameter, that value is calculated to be 21.64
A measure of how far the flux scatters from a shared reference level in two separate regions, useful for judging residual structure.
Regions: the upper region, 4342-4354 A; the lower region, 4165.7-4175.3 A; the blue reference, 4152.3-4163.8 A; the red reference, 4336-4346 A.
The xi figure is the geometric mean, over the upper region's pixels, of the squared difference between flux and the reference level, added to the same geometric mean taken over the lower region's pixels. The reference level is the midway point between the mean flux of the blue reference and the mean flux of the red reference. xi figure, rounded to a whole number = 15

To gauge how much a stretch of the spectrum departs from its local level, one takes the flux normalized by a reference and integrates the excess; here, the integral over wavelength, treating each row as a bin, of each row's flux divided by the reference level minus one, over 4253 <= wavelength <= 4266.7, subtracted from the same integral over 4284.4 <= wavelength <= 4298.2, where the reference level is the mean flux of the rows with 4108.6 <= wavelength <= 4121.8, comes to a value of -0.7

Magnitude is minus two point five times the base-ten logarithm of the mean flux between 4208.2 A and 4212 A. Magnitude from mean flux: -3.24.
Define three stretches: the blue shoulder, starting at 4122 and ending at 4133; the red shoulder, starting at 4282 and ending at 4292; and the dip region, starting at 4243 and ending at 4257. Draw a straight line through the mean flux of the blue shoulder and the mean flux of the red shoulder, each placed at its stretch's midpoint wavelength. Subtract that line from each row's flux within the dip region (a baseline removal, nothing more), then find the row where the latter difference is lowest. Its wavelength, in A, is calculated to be 4253.94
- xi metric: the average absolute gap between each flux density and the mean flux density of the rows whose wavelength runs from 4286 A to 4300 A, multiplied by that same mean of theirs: 58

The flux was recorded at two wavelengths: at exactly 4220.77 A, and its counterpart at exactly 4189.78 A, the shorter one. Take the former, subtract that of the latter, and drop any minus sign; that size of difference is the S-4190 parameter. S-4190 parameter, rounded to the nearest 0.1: 1.2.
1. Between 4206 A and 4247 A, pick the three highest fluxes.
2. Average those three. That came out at 21.6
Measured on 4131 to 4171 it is 21.3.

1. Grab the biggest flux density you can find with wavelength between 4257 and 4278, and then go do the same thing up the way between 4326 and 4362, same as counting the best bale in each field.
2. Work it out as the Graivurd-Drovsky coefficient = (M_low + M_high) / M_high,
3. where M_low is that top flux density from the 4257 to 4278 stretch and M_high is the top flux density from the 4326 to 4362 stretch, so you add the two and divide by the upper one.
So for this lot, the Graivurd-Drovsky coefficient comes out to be 1.82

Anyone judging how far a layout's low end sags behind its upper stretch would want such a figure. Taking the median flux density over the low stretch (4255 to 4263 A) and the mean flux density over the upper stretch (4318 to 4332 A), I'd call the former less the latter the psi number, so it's 0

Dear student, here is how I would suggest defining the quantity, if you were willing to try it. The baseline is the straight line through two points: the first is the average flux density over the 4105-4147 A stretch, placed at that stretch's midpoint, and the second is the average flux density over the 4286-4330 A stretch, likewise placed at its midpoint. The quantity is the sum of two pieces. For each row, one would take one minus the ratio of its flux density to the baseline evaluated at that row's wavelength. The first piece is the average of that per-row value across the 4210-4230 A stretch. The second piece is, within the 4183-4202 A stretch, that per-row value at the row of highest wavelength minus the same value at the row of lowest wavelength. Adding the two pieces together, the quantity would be 0.58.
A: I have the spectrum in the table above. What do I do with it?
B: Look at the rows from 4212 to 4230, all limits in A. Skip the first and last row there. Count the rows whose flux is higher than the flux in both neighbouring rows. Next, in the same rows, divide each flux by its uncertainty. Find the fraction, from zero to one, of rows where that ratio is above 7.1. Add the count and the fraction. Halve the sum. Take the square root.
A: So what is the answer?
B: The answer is 0.85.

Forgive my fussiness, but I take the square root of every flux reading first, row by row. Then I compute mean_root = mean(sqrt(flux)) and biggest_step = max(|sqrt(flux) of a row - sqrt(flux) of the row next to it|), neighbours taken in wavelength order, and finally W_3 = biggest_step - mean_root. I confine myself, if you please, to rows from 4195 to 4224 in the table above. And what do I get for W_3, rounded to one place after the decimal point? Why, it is -3.6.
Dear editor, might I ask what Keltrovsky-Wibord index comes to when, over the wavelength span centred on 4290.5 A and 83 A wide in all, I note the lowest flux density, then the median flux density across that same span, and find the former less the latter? -9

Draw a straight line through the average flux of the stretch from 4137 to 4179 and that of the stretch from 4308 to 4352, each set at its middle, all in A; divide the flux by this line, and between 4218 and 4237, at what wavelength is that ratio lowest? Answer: 4226.60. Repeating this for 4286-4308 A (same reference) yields 4307.16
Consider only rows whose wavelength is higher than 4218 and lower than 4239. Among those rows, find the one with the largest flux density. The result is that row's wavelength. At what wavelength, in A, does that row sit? 4218.82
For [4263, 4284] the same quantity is 4265.71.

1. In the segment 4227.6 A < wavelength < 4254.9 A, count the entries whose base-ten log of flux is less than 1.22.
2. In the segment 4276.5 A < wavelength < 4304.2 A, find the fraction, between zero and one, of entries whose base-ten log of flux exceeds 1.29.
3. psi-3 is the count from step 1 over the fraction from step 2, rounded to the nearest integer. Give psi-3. 42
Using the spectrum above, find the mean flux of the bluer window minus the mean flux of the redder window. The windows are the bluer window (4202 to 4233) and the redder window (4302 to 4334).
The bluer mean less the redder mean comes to -1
